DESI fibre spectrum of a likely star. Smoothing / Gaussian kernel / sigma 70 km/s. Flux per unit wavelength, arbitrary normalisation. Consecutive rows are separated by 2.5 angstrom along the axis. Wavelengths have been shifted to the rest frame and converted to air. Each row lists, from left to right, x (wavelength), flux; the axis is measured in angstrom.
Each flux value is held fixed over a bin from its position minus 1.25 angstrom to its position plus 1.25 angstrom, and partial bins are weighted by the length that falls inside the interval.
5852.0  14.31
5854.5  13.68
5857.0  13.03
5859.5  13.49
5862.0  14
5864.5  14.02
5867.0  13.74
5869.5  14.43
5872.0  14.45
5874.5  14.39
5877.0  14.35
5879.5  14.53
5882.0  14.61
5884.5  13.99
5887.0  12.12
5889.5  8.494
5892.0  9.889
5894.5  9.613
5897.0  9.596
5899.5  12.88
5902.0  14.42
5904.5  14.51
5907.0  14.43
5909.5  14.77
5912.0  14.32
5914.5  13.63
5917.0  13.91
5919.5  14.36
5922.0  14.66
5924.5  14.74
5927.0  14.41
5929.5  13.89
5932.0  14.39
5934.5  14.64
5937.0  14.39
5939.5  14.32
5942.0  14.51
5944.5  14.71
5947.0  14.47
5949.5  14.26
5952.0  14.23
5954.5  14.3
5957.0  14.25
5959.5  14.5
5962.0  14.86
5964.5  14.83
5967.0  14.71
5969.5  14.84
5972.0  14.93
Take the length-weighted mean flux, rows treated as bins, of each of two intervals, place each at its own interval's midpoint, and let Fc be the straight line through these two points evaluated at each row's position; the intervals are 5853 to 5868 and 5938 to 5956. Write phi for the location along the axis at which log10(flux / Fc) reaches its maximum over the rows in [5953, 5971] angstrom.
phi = 5962.0 angstrom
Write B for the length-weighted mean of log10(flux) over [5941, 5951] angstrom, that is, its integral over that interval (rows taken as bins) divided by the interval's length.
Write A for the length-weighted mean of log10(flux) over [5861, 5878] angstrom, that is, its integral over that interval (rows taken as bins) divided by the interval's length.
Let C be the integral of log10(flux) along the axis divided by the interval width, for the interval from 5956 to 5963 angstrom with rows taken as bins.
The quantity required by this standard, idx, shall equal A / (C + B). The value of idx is 0.50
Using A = 1.15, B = 1.16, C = 1.16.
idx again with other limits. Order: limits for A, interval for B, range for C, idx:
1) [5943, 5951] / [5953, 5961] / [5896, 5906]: 0.51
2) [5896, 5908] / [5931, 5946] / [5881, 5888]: 0.49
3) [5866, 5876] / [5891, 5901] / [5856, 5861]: 0.54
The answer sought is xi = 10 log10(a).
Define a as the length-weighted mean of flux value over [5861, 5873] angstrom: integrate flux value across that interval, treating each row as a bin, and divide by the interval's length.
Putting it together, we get 11.50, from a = 14.1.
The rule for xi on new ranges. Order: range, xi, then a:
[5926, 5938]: 11.57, 14.3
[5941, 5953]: 11.60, 14.4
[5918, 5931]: 11.58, 14.4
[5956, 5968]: 11.65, 14.6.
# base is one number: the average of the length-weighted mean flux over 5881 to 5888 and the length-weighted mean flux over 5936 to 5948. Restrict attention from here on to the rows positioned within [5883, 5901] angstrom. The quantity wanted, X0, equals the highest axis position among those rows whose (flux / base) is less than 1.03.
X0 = 5899.5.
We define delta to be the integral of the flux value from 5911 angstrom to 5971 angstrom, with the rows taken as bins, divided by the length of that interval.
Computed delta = 14.42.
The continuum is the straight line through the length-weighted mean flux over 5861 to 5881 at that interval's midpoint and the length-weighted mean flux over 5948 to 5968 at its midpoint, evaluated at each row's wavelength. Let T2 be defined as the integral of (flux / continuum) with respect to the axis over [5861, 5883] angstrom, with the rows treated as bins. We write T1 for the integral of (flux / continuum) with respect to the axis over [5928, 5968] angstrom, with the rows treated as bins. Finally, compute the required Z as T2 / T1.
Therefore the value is 0.6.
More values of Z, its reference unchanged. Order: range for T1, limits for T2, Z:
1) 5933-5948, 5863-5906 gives 2.6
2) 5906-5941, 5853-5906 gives 1.4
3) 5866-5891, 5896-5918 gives 0.9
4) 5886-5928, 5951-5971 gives 0.5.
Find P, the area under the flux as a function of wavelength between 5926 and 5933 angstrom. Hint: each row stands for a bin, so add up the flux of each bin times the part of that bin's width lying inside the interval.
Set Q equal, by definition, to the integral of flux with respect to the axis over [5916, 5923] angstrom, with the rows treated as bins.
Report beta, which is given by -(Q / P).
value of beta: -1.01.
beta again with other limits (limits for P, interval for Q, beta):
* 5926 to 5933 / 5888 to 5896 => -0.76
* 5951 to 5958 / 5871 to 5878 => -1.01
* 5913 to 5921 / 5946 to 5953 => -0.89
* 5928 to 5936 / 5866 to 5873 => -0.87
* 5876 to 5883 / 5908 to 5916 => -1.12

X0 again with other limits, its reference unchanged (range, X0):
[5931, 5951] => 5949.5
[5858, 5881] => 5877.0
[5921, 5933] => 5932.0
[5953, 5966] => 5957.0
